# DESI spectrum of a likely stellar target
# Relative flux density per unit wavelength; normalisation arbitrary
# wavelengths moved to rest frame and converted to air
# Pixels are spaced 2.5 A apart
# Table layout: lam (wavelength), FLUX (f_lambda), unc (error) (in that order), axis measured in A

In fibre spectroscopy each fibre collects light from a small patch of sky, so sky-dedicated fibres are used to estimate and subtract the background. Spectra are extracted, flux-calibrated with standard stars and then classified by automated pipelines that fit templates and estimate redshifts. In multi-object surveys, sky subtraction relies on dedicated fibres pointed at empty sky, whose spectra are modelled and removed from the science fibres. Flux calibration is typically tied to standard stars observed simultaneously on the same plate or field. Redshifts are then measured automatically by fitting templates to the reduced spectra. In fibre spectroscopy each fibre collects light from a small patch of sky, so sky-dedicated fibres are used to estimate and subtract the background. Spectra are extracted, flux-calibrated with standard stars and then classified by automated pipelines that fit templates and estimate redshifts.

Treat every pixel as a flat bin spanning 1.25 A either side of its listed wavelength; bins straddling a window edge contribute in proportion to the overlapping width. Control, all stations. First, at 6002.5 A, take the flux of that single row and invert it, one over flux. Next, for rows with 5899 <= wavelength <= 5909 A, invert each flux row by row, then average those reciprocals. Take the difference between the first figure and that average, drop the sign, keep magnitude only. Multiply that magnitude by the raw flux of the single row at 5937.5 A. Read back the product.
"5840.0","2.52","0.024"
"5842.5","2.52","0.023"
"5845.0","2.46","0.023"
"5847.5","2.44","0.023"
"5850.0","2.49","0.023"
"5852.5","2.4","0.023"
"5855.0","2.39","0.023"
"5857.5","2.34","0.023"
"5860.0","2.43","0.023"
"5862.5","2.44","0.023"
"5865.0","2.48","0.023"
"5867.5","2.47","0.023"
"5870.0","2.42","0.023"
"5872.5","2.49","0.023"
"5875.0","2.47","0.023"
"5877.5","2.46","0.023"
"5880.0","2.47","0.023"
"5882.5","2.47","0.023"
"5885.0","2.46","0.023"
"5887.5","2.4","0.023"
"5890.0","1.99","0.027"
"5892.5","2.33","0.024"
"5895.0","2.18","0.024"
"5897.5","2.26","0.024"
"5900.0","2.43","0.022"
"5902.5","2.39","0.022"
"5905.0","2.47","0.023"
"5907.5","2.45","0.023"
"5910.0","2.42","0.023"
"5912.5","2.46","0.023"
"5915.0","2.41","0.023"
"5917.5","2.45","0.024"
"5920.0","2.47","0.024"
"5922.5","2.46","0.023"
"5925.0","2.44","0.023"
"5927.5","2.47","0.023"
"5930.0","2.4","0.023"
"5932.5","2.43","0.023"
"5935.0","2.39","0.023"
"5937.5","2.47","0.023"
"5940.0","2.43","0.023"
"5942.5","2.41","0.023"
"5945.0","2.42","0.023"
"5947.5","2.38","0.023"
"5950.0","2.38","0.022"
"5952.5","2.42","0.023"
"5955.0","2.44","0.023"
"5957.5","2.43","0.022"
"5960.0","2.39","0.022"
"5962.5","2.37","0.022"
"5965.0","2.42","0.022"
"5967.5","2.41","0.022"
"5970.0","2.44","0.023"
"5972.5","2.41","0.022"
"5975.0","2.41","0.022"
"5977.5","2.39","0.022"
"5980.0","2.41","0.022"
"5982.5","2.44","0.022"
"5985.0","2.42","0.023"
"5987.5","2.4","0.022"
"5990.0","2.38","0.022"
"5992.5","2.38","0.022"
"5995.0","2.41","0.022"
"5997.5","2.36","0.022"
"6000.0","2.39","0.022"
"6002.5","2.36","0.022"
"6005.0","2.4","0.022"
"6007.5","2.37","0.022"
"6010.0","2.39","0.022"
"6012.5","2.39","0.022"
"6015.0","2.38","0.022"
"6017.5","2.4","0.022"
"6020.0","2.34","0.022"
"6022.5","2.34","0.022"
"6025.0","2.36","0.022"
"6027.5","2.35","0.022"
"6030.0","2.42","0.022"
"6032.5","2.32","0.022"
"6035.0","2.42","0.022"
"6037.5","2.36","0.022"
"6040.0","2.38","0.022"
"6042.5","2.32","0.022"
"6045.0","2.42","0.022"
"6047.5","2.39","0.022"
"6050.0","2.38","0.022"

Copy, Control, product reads 0.032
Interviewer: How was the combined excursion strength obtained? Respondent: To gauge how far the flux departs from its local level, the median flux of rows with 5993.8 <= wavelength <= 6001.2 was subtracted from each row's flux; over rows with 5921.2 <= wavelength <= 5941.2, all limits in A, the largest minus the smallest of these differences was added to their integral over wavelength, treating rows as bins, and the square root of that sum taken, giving 1.0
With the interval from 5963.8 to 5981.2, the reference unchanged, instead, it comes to 0.7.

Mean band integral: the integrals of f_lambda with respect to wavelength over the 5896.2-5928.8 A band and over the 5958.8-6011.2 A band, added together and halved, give 102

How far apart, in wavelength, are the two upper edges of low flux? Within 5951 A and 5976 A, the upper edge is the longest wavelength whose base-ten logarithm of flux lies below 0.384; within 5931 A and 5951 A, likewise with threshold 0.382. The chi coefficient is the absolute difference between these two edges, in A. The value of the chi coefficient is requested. 25.0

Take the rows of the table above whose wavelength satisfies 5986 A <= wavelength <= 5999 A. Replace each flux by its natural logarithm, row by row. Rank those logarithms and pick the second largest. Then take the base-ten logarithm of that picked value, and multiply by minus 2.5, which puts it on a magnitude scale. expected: 0.144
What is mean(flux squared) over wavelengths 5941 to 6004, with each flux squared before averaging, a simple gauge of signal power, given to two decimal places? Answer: 5.77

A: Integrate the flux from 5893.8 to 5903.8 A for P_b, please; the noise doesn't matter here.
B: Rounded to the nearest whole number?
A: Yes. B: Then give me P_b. 23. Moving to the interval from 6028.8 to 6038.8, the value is 24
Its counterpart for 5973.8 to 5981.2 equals 18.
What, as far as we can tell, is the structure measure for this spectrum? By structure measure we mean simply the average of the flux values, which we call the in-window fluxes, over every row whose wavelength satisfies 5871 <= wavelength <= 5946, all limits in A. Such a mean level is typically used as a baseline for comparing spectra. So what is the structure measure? 2.41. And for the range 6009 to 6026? 2.37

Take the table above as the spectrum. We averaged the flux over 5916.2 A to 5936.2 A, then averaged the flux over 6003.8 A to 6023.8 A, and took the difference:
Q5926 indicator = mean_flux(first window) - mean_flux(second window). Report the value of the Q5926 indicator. 0.06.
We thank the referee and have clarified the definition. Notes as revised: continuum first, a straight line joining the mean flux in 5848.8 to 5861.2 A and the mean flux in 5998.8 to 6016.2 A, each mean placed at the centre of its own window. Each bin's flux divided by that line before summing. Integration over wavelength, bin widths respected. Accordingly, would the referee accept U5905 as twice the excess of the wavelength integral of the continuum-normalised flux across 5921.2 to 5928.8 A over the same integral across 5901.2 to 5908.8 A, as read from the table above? 0.1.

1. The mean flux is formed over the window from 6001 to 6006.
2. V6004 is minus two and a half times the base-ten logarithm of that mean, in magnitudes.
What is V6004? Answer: -0.941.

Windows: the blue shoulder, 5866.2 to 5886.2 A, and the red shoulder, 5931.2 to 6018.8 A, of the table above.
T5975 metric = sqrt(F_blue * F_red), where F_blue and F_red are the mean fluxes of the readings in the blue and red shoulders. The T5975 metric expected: 2.43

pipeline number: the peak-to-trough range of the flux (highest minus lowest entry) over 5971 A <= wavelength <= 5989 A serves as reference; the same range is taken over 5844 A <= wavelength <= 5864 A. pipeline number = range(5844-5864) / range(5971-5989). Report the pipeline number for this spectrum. 3.0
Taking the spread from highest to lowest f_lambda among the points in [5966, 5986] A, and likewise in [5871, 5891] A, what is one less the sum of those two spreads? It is 0.45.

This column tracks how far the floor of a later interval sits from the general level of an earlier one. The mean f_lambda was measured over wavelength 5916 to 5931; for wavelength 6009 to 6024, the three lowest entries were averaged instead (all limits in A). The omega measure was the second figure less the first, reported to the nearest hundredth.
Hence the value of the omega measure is -0.10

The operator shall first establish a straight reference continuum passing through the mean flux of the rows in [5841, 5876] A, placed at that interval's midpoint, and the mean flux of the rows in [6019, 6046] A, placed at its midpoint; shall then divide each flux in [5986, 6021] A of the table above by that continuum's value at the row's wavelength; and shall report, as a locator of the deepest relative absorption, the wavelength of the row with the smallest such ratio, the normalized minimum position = 6020.0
